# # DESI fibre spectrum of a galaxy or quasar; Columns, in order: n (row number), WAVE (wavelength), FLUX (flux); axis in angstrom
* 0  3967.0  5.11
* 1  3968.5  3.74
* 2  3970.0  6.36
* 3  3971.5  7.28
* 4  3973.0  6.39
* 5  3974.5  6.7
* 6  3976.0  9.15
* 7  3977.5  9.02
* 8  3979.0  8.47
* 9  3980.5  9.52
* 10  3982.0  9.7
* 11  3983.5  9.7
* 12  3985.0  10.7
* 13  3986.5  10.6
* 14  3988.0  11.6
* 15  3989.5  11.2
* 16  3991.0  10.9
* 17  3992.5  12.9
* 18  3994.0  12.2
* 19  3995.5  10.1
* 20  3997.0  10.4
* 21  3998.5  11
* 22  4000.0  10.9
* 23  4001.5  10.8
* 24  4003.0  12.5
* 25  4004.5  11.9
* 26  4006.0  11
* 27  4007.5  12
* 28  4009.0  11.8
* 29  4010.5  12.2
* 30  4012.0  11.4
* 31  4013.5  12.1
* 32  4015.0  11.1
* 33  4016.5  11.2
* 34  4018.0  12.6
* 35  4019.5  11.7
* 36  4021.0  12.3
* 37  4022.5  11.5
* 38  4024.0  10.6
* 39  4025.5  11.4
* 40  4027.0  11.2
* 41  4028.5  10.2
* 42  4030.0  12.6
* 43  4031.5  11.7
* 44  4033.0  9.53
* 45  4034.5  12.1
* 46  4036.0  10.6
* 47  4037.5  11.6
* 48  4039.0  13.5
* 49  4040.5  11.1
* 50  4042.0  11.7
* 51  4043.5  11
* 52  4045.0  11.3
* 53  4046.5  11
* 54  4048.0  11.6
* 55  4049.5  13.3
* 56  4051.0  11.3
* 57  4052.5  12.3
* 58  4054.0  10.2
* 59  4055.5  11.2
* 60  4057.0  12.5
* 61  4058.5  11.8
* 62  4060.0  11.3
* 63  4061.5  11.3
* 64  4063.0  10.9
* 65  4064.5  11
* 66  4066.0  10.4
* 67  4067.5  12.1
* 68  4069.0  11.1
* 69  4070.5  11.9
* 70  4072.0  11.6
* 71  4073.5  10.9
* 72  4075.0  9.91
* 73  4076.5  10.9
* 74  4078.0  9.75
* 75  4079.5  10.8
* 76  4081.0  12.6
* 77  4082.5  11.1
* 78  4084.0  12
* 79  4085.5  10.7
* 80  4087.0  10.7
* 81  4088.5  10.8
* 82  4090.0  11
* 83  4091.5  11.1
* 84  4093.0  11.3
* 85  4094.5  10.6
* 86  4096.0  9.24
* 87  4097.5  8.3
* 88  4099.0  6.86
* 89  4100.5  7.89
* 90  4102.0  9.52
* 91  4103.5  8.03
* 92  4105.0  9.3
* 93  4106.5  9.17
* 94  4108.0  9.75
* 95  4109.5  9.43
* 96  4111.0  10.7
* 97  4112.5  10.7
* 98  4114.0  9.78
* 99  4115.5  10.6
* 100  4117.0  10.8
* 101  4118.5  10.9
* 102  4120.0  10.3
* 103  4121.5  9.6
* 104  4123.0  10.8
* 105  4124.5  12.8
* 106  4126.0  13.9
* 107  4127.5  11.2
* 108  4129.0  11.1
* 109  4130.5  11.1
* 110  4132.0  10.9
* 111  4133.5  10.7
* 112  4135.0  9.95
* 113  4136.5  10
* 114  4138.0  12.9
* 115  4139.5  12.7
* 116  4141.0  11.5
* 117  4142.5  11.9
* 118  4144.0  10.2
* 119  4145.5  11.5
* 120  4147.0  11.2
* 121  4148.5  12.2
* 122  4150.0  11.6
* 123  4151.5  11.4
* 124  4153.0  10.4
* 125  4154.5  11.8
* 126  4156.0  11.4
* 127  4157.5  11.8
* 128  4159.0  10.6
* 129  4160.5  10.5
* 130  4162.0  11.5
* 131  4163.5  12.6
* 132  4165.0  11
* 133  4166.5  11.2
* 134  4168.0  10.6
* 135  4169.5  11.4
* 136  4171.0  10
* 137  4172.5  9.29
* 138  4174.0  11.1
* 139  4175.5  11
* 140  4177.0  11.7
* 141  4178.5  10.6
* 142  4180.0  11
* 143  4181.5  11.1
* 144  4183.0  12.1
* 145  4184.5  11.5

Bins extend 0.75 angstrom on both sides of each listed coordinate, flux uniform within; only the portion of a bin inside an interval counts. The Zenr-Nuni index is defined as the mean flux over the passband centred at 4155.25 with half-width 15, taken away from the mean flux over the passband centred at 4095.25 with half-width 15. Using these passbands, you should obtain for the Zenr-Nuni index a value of -1.35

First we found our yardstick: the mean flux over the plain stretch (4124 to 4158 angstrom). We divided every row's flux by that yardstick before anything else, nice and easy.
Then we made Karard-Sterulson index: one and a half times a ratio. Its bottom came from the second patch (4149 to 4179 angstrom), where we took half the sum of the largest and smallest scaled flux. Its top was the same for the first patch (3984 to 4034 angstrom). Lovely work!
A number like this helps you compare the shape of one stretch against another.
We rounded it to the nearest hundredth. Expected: 1.54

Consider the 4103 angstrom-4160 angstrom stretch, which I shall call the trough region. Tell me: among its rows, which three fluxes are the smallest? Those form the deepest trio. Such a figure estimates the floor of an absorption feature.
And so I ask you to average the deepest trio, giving 8.8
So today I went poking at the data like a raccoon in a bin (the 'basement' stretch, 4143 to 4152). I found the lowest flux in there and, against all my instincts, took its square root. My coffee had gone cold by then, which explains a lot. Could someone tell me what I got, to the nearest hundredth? 3.19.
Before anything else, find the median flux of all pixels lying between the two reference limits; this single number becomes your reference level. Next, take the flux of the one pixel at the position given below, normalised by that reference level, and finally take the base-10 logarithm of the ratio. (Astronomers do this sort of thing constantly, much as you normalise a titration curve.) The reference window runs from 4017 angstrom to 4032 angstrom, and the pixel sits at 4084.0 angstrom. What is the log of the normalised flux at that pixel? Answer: 0.015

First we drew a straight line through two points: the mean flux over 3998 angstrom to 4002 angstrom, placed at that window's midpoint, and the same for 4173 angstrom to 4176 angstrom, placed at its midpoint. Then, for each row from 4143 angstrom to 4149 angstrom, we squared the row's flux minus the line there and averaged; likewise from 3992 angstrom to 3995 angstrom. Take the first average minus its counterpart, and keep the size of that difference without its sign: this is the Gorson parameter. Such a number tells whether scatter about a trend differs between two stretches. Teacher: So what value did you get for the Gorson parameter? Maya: 2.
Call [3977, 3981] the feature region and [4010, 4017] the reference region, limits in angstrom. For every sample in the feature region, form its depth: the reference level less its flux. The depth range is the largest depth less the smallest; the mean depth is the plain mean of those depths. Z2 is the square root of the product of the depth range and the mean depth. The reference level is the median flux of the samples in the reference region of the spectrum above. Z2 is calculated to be 1.6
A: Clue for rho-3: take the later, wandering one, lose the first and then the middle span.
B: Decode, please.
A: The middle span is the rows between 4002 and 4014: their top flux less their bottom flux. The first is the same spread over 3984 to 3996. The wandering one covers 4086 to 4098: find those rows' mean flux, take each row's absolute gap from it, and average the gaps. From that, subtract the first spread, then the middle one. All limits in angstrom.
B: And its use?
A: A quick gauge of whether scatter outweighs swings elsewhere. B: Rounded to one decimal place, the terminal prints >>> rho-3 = -3.5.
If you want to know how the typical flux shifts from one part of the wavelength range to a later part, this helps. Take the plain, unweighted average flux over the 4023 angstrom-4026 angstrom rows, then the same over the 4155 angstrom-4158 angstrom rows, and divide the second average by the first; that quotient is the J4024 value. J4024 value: 1.05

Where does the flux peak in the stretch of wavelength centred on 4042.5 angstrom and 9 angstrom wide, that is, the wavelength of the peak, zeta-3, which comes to 4039.0 angstrom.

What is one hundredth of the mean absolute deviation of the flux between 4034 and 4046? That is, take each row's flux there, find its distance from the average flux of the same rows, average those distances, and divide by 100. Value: 0.0062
